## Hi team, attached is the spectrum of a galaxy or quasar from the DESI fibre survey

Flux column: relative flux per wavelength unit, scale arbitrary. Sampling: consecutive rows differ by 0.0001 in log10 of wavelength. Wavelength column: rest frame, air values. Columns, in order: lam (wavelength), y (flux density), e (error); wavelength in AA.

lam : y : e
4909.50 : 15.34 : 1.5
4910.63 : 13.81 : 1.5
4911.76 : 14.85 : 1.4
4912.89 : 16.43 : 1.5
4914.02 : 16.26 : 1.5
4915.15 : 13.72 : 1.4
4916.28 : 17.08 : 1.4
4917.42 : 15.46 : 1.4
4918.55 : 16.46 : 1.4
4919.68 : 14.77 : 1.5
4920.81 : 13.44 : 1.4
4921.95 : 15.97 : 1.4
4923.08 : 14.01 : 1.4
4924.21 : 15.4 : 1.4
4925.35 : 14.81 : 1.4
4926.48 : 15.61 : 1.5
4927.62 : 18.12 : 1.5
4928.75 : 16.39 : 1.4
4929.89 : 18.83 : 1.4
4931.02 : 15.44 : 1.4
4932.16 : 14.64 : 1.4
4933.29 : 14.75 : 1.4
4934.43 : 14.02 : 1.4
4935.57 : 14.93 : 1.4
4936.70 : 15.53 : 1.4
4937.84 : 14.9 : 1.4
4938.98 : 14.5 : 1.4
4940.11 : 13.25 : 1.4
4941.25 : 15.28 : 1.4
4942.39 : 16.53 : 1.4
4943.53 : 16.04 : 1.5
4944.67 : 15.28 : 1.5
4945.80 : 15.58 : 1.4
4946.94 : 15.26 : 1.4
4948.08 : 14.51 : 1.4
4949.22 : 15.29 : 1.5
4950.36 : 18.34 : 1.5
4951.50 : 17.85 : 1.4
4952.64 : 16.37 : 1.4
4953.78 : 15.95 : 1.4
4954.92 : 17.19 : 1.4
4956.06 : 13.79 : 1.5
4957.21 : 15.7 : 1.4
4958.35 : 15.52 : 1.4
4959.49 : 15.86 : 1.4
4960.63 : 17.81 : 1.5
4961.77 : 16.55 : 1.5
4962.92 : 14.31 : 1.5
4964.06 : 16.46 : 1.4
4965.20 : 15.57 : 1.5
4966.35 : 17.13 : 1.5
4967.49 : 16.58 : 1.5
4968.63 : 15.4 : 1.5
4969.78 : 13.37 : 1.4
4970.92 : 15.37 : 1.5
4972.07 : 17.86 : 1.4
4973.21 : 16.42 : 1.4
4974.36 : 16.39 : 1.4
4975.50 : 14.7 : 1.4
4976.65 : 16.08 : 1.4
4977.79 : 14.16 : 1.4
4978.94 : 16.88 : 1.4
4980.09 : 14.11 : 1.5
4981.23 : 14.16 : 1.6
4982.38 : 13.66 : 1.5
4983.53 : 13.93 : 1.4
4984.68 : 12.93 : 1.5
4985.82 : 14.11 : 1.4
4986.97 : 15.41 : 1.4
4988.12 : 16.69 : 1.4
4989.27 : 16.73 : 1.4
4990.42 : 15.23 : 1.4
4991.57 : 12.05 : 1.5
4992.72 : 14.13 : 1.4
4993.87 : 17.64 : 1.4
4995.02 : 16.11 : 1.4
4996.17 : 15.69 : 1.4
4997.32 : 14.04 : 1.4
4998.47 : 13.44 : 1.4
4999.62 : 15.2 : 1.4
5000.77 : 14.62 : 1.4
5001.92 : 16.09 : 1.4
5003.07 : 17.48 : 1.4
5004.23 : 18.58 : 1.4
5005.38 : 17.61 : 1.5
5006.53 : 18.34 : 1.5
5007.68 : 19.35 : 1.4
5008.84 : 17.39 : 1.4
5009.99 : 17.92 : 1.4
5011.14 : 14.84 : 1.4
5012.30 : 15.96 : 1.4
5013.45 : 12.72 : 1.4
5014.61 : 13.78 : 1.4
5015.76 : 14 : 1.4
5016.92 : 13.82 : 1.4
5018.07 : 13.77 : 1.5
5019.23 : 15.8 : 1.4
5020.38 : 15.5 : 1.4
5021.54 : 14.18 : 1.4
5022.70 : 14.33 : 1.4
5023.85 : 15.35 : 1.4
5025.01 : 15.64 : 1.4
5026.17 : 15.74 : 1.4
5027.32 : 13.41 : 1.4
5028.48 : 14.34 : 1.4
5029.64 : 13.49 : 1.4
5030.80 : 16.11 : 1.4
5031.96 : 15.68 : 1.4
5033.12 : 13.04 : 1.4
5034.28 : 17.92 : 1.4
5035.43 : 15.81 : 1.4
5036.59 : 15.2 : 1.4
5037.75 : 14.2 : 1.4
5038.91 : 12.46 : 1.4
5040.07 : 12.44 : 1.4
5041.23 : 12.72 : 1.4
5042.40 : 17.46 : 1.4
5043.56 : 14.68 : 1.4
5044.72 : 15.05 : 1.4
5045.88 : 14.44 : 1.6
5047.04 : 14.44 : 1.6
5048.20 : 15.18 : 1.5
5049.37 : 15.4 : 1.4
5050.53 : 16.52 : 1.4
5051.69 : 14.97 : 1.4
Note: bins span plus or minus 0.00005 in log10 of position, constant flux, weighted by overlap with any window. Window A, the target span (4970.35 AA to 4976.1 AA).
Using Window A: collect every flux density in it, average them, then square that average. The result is 261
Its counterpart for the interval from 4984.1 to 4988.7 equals 219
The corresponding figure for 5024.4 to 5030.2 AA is 211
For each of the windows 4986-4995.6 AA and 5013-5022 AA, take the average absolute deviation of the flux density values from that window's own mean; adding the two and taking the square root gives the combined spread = 1.42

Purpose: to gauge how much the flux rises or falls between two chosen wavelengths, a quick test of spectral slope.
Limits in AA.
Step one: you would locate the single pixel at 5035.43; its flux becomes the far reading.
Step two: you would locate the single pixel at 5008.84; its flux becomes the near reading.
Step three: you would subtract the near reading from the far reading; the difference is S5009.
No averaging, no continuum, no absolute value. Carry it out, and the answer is -1.6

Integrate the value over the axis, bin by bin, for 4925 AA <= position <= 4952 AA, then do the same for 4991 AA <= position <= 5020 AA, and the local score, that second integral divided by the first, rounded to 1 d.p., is 1.1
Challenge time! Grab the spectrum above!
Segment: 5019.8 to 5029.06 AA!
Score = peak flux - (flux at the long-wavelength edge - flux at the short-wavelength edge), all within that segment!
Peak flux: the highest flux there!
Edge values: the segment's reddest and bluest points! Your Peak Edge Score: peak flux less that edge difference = 16.9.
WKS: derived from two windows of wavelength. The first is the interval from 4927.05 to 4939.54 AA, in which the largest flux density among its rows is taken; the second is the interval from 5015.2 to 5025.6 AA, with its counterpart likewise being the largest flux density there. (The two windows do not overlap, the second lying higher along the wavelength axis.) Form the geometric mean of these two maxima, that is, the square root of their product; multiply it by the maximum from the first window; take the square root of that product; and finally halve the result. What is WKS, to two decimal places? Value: 9.01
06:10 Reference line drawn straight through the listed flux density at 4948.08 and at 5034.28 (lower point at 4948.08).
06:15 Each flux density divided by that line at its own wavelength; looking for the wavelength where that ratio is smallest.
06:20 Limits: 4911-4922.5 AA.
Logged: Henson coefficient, 4920.81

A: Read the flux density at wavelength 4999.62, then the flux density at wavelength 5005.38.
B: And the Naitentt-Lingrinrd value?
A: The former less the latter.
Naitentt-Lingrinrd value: -2.4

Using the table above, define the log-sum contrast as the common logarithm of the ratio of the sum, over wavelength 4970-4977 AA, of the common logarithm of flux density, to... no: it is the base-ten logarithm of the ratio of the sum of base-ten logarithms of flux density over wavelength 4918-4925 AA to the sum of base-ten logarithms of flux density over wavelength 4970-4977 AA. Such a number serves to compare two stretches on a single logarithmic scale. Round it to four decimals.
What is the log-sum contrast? -0.0116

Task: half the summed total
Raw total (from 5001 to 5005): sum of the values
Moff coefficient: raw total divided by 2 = 26.1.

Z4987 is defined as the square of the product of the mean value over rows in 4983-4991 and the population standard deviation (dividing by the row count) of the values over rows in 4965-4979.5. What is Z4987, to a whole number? 325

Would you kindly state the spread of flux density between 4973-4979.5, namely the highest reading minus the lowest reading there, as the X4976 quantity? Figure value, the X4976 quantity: 2.7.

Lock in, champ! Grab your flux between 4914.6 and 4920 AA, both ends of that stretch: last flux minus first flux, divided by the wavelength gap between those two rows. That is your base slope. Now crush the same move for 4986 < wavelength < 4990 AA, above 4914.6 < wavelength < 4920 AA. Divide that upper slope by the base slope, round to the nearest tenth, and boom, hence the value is 2.5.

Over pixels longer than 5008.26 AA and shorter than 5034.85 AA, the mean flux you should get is 15.0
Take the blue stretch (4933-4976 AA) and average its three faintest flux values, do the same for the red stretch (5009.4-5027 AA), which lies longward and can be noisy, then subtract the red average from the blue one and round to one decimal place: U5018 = 0.0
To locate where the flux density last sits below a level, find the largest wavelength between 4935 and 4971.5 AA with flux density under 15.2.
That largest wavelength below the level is 4969.78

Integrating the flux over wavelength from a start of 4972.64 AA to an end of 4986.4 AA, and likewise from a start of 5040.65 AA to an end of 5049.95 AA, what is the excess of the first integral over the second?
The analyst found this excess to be 65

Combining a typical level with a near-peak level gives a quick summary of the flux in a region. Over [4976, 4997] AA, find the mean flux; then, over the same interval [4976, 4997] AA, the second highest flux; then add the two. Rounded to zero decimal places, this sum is 32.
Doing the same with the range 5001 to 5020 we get 35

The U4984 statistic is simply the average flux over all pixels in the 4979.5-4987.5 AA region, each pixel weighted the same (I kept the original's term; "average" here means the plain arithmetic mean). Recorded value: 14.0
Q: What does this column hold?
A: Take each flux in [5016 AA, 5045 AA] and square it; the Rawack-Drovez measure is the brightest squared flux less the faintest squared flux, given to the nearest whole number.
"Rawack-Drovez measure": 166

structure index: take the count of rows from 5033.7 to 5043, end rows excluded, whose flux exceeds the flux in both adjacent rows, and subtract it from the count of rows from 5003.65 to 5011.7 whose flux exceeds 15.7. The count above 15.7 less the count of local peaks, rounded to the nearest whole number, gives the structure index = 6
